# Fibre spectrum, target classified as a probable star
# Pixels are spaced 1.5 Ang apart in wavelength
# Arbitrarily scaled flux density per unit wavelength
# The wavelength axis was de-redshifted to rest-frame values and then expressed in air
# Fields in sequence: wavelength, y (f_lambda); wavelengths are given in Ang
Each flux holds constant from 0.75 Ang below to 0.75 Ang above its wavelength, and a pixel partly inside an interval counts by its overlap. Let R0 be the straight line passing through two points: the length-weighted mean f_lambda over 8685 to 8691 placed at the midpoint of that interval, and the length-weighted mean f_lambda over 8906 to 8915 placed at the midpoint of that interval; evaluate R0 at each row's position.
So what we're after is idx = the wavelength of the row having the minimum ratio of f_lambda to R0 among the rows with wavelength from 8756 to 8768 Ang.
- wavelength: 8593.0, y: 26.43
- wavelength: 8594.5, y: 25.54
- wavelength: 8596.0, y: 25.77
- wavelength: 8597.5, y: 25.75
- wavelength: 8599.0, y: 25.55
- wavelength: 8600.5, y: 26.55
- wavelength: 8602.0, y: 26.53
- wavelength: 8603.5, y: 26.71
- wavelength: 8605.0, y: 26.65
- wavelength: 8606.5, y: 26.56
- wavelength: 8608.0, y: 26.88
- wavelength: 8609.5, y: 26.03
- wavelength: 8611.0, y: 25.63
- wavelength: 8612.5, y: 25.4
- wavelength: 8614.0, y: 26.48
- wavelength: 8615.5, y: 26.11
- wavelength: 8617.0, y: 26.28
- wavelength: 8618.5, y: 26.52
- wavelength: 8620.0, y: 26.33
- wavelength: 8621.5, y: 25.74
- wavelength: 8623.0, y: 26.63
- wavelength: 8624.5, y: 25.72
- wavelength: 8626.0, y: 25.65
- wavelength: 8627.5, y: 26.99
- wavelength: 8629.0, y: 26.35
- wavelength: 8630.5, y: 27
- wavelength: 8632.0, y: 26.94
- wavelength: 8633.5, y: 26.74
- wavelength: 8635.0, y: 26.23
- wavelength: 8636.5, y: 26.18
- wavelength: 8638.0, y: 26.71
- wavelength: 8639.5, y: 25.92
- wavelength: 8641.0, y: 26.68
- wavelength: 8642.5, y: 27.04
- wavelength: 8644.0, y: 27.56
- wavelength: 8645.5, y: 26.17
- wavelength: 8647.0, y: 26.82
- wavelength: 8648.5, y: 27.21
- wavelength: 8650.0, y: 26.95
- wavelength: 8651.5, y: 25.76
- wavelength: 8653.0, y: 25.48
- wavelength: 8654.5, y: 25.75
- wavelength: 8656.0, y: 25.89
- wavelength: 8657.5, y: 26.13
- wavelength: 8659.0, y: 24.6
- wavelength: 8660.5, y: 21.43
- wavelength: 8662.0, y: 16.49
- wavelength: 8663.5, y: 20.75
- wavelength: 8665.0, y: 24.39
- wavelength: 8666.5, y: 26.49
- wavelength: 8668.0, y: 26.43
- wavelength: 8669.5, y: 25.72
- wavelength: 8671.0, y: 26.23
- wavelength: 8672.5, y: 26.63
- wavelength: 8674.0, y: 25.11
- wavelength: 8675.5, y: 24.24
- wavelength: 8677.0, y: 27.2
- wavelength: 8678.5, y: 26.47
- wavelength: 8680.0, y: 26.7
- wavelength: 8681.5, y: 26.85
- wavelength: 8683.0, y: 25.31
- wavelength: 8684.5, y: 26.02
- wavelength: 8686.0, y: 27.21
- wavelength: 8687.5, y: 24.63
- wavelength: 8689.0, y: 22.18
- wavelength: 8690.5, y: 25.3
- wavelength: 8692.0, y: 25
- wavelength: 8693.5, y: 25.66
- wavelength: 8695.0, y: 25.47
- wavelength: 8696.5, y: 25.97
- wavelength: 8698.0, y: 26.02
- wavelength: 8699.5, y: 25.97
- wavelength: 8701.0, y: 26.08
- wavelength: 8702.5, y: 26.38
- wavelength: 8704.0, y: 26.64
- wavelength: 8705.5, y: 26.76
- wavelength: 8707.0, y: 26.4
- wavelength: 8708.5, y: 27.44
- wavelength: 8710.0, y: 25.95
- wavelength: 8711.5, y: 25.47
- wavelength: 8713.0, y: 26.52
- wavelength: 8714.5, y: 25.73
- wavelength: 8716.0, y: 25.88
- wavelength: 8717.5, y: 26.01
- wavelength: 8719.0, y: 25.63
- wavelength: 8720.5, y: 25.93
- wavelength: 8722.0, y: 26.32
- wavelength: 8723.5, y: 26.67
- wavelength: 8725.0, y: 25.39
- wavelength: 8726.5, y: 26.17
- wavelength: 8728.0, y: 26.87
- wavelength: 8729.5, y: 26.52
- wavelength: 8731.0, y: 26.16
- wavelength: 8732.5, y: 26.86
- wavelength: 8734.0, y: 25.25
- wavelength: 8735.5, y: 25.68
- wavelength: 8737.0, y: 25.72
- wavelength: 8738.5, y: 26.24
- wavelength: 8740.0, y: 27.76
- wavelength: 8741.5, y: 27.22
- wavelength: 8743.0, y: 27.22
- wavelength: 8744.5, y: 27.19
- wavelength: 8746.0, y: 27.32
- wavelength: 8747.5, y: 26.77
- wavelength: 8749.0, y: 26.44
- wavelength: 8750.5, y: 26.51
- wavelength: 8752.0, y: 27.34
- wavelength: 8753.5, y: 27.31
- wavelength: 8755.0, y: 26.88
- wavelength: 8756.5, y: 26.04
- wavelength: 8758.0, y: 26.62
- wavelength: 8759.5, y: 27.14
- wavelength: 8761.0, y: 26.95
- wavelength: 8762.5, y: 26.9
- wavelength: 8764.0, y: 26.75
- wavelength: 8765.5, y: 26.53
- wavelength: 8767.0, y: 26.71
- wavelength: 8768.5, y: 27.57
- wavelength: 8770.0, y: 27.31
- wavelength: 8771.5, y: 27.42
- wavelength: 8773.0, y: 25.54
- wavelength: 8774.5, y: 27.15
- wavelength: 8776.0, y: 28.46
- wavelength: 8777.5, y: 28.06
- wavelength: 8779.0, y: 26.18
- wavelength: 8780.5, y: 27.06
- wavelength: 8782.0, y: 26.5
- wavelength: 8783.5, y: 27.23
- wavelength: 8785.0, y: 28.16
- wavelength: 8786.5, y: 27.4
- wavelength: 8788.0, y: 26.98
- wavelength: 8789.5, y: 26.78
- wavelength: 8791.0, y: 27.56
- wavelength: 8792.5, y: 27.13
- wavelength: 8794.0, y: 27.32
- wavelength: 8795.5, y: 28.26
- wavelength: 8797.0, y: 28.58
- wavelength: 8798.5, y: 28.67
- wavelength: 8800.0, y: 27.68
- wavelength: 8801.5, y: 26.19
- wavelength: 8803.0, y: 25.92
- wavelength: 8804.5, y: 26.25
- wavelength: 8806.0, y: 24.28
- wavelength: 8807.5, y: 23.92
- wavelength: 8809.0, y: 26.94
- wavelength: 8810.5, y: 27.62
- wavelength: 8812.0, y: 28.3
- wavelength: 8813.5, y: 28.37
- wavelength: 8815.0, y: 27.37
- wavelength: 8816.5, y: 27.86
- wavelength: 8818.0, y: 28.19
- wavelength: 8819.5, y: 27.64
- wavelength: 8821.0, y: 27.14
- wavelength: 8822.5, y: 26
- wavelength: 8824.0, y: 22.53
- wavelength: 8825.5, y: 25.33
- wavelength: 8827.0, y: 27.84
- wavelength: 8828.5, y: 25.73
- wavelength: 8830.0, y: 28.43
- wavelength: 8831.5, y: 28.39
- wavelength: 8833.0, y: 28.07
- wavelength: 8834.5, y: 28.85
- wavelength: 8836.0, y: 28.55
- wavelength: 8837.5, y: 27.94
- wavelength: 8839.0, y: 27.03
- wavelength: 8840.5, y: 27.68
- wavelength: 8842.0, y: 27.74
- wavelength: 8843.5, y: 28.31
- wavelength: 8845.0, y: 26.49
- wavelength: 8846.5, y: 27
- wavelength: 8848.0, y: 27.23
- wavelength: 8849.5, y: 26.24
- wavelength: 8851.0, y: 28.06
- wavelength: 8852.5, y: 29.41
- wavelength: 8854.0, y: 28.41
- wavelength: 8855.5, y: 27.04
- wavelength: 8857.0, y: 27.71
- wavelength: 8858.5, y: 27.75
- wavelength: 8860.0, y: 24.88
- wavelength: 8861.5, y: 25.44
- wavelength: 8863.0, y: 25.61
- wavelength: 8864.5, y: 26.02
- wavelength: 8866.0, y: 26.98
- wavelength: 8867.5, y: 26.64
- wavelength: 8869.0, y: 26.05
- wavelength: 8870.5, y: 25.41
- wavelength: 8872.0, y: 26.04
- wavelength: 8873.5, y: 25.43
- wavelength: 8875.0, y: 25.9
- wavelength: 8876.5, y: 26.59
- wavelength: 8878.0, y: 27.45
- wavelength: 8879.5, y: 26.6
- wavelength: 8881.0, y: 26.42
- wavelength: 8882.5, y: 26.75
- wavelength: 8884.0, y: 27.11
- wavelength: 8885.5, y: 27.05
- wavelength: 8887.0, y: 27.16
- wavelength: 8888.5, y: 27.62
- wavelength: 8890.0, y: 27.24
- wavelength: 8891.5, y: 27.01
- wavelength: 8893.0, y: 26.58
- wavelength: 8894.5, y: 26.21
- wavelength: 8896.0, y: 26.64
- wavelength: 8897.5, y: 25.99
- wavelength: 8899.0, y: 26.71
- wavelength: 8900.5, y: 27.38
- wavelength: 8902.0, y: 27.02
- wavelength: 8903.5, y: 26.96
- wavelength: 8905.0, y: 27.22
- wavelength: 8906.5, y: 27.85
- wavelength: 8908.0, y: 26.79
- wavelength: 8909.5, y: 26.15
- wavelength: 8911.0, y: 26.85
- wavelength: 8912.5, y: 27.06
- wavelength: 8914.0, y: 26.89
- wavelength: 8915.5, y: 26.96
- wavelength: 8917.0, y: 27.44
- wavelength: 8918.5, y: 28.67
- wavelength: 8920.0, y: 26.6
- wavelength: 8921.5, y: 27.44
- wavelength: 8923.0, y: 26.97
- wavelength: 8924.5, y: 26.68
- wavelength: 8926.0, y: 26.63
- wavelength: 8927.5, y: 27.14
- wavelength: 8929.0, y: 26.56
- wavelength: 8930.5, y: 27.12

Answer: 8756.5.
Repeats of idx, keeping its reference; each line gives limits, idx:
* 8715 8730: 8725.0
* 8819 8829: 8824.0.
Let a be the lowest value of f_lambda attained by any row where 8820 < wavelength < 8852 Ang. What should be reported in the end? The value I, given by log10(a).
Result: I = 1.35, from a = 22.53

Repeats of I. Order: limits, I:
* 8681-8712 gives 1.35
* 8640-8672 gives 1.22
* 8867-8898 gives 1.41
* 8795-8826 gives 1.35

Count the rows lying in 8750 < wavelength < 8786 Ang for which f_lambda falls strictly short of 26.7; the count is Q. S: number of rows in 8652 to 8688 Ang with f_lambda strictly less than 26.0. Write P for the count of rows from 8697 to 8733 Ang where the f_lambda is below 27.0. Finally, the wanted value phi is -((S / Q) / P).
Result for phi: -0.08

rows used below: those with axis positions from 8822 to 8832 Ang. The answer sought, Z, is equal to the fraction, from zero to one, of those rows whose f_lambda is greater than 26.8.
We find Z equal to 0.43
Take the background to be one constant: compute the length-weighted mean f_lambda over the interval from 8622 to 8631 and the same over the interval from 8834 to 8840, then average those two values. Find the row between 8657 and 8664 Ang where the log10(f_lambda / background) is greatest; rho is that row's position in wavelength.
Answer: 8657.5 Ang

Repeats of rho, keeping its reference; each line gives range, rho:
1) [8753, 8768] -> 8753.5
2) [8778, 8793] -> 8785.0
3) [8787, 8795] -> 8791.0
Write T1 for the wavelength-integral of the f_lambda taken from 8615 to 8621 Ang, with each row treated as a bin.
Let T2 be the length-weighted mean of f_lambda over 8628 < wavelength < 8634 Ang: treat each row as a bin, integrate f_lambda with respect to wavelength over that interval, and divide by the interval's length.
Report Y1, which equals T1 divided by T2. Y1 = 5.9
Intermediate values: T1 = 158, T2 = 26.8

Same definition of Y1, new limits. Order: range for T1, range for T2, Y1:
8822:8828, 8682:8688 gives 5.9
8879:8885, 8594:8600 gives 6.2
